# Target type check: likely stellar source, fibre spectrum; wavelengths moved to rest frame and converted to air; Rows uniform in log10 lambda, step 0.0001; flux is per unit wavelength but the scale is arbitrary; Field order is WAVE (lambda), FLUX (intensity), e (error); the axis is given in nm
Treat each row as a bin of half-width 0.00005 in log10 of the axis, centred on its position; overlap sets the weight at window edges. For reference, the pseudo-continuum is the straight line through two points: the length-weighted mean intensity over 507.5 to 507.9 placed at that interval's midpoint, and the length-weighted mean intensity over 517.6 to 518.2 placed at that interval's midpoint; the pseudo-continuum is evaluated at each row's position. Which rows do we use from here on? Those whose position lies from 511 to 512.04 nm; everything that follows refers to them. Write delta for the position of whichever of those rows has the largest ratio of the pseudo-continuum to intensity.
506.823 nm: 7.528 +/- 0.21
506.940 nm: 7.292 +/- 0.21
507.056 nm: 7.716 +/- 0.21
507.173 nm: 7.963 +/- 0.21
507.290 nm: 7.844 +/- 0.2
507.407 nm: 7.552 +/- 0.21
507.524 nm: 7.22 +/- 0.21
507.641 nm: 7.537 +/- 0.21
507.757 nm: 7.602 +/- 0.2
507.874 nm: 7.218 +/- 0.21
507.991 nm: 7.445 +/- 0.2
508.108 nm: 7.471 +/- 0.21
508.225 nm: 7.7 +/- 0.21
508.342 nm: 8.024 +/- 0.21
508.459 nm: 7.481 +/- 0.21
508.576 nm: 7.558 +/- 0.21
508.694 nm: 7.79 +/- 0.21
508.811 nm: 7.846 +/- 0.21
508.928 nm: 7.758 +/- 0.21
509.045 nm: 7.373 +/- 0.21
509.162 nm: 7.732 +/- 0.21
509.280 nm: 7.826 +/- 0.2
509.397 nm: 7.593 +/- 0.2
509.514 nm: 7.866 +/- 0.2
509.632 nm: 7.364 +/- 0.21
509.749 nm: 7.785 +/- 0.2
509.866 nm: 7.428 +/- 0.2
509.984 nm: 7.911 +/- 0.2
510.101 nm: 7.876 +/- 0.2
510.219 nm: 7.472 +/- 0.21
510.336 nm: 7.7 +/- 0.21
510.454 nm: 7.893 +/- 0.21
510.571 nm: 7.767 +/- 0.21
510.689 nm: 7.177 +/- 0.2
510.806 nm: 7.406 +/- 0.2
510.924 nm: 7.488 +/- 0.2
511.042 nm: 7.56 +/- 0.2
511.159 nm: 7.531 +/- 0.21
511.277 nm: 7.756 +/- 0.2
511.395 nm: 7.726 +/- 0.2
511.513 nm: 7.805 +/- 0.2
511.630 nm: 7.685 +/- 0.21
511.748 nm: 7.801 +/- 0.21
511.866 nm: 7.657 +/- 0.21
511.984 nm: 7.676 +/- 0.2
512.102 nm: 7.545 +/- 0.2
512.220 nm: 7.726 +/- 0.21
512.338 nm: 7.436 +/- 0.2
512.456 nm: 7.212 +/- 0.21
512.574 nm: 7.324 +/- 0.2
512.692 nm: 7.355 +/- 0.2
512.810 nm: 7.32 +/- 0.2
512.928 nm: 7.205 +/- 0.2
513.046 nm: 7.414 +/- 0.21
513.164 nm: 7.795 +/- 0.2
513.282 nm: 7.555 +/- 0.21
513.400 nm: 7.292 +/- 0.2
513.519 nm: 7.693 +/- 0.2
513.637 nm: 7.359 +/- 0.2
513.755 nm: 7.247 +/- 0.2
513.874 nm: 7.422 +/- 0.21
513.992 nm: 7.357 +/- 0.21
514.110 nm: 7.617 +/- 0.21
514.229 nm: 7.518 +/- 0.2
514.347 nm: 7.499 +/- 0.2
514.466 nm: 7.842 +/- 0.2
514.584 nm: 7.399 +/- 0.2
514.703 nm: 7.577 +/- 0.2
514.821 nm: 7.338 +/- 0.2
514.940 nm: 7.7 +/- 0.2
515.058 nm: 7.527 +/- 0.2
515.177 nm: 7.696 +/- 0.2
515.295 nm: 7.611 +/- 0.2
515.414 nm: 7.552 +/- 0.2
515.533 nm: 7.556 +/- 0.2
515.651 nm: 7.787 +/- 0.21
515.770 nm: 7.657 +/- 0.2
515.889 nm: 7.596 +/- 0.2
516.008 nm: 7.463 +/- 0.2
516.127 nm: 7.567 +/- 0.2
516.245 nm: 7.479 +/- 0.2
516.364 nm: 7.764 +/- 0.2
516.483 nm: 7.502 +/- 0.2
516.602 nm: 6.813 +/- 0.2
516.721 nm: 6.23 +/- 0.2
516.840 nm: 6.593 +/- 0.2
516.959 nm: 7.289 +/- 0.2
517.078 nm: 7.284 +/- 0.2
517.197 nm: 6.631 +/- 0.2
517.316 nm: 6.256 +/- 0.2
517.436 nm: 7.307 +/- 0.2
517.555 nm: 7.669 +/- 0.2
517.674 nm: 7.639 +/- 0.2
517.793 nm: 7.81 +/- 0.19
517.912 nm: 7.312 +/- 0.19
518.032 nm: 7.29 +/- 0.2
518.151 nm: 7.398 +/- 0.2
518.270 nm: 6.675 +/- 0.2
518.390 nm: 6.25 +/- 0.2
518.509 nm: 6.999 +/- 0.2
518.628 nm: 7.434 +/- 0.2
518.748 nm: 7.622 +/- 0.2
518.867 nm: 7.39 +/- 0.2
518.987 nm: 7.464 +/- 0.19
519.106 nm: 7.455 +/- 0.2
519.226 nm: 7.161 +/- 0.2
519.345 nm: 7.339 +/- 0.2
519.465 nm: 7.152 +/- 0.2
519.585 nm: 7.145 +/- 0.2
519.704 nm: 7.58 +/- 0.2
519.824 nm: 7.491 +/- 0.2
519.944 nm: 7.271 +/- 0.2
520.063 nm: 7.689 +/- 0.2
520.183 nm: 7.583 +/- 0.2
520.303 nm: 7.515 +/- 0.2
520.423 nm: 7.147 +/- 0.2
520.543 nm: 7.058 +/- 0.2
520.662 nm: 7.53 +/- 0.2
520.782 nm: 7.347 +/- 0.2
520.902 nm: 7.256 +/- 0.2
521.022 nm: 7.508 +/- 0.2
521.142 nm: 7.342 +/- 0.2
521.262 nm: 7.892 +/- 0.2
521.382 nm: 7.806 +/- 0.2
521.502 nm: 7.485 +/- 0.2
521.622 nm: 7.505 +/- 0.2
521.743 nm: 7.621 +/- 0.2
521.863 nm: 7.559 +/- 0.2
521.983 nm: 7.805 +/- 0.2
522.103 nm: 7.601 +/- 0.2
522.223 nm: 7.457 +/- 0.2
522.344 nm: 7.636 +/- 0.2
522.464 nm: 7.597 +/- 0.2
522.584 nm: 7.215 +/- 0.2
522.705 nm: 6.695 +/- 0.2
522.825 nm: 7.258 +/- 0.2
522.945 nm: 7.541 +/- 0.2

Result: 511.159 nm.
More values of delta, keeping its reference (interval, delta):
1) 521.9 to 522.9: 522.705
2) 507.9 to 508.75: 507.991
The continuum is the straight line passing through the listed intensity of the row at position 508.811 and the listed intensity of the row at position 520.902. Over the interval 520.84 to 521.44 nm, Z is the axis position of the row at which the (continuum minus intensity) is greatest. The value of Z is 520.902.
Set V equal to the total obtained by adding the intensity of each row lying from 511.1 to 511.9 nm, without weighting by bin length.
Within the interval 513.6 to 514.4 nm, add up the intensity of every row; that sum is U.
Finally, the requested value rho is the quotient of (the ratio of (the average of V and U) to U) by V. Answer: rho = 0.0189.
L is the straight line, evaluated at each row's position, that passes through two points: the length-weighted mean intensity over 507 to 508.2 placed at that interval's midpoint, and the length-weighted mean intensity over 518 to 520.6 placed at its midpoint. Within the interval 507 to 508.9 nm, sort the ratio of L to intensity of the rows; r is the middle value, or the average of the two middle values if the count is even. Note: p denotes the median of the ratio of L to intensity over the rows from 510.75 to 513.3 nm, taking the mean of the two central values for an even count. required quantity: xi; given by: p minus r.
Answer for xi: -0.007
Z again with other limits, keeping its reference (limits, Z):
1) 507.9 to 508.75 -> 507.991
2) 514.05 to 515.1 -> 514.821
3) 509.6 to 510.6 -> 509.632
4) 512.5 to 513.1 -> 512.928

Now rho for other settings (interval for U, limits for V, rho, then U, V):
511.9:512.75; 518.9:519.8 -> 0.0193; 52.3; 51.3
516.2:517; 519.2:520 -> 0.0198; 49.7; 51.1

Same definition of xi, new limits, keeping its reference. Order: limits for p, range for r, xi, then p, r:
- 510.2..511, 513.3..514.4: 0.001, 0.999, 0.998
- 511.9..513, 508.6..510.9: 0.041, 1.011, 0.970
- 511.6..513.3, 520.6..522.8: 0.025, 0.988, 0.962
